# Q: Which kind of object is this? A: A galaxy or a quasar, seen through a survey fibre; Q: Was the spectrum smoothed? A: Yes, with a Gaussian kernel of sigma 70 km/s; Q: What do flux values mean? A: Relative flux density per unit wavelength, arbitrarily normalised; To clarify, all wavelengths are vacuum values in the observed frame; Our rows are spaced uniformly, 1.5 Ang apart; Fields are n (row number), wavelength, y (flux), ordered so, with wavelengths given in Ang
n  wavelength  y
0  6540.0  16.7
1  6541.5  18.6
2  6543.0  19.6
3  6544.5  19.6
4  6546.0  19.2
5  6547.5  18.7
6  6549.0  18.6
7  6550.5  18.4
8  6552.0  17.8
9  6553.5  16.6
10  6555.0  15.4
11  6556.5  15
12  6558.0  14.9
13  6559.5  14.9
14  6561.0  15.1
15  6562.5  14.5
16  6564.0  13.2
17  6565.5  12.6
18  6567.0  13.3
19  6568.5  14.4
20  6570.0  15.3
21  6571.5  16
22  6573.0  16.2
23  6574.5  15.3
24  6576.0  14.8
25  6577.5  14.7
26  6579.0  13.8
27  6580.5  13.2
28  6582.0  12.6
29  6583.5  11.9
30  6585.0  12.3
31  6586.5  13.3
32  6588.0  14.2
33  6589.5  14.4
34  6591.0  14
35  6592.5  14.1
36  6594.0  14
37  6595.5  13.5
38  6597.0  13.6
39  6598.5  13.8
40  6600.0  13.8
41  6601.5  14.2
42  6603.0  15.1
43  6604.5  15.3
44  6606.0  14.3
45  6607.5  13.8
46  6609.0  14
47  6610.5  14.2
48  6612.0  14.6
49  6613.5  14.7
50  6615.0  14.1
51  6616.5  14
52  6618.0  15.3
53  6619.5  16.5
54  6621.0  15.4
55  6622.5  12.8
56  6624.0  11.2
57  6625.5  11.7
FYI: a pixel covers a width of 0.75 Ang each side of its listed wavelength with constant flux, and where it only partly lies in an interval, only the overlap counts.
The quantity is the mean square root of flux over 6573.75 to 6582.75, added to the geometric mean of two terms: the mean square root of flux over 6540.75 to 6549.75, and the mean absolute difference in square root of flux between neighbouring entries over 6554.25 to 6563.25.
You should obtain 4.13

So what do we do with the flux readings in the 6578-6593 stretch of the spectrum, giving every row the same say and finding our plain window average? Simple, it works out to 13.4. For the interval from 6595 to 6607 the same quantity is 14.2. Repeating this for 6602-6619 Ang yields 14.5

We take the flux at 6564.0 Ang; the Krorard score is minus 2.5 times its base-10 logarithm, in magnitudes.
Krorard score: -2.80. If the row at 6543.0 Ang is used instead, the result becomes -3.23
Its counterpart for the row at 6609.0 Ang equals -2.87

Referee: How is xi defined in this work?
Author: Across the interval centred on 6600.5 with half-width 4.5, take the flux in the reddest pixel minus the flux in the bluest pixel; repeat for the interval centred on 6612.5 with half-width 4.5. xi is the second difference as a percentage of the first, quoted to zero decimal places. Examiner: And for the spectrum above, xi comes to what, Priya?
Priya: 0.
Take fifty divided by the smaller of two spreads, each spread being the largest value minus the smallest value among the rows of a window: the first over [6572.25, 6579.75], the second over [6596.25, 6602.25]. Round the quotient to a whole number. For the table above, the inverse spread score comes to 83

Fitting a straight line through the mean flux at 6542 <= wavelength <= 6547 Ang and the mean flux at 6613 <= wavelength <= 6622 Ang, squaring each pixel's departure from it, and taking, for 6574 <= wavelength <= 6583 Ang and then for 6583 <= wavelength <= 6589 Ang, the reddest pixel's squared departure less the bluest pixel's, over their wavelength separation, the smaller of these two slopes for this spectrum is -4.4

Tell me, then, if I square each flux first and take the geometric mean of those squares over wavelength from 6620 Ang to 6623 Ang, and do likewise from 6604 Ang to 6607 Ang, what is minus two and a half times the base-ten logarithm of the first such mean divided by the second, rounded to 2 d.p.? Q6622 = 0.11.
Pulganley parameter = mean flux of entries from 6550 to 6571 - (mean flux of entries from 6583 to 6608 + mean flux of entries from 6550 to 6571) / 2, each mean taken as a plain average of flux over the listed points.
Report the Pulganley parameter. 0.6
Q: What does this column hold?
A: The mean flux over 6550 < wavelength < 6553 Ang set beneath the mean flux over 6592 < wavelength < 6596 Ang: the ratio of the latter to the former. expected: 0.77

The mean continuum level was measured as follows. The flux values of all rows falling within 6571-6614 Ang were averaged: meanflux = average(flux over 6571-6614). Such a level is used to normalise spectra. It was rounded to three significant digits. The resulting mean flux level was 14.1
